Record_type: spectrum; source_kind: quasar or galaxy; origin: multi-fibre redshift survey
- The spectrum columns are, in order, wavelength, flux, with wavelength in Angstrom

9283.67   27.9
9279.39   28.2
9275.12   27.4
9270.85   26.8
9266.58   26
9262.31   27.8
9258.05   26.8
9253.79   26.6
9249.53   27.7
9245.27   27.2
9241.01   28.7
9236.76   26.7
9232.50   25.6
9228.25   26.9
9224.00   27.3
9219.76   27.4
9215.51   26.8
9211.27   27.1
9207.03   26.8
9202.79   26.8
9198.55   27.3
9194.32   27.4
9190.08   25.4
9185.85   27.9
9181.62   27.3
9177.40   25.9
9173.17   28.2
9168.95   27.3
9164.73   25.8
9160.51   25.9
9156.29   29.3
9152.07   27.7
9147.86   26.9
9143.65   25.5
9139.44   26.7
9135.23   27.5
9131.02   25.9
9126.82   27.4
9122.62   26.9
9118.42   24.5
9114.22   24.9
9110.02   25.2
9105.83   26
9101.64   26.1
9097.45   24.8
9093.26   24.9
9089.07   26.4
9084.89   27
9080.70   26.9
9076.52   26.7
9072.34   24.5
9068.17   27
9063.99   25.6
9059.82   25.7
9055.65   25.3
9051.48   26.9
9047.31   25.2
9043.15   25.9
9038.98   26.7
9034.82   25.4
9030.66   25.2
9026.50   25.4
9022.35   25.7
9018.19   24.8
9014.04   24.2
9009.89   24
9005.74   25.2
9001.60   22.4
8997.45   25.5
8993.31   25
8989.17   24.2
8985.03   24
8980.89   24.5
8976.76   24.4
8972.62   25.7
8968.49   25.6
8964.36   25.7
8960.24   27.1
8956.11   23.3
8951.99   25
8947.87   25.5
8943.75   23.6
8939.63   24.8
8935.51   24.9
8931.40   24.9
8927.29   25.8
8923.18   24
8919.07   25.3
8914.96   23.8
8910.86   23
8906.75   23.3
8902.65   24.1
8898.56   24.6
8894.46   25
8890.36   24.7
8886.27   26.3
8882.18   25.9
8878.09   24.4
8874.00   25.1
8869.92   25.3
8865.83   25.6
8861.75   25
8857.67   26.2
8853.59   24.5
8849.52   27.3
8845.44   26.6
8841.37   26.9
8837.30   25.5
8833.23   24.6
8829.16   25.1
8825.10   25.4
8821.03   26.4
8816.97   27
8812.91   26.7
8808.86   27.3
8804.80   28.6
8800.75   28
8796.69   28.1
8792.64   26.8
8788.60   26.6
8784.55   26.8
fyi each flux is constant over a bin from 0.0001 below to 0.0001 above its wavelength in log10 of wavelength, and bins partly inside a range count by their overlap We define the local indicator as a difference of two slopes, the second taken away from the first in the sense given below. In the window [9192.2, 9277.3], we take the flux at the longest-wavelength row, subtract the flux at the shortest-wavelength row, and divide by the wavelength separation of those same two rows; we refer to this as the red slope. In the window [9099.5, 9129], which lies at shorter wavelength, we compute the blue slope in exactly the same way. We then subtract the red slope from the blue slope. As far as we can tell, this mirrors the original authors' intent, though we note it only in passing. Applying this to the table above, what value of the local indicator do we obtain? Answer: 0.05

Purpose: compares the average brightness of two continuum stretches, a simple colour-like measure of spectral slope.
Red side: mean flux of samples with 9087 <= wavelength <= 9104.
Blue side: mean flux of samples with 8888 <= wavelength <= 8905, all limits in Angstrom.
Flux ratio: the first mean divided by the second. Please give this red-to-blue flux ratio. 1.04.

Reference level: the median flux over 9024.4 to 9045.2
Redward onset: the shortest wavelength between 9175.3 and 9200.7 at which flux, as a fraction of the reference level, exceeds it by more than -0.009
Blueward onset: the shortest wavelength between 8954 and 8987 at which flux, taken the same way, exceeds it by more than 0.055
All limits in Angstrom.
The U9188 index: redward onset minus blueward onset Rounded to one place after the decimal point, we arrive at 217.2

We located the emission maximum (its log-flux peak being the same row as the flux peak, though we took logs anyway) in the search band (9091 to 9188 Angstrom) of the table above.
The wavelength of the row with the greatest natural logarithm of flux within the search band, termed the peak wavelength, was 9156.29 Angstrom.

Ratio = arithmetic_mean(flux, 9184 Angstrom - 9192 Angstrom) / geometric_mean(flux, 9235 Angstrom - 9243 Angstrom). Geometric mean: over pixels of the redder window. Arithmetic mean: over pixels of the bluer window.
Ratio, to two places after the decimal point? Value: 0.96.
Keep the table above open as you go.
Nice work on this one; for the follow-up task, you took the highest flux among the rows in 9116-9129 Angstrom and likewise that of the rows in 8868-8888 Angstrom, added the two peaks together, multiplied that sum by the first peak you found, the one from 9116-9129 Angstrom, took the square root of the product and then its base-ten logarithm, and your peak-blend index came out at 1.58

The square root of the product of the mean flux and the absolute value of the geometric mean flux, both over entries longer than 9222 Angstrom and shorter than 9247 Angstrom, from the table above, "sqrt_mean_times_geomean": 27.1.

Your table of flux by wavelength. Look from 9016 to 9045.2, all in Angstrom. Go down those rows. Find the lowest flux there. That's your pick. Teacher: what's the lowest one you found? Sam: 24.8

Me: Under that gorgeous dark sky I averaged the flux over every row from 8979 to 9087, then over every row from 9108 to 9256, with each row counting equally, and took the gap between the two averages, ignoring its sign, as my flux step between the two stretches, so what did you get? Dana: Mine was 1.47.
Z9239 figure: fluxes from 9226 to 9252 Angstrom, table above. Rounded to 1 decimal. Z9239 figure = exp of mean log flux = 27.1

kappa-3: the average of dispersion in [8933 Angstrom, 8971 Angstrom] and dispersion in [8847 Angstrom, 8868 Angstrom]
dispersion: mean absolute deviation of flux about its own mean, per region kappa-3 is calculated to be 0.82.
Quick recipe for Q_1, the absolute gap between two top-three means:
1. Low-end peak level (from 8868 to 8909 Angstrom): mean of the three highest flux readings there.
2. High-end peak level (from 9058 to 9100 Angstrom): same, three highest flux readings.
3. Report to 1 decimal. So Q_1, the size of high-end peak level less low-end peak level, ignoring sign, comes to 1.1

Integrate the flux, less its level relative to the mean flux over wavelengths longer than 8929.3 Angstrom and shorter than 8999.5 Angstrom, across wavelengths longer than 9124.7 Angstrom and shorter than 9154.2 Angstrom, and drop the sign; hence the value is 55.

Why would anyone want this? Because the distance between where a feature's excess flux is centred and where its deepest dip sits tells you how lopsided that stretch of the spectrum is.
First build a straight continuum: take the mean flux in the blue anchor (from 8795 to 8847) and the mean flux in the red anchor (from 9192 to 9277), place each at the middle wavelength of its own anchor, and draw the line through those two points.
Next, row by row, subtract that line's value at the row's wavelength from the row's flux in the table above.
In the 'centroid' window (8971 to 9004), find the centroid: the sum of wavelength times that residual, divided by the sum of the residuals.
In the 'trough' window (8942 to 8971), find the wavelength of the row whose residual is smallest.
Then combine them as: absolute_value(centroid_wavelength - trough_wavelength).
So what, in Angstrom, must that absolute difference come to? 32.8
